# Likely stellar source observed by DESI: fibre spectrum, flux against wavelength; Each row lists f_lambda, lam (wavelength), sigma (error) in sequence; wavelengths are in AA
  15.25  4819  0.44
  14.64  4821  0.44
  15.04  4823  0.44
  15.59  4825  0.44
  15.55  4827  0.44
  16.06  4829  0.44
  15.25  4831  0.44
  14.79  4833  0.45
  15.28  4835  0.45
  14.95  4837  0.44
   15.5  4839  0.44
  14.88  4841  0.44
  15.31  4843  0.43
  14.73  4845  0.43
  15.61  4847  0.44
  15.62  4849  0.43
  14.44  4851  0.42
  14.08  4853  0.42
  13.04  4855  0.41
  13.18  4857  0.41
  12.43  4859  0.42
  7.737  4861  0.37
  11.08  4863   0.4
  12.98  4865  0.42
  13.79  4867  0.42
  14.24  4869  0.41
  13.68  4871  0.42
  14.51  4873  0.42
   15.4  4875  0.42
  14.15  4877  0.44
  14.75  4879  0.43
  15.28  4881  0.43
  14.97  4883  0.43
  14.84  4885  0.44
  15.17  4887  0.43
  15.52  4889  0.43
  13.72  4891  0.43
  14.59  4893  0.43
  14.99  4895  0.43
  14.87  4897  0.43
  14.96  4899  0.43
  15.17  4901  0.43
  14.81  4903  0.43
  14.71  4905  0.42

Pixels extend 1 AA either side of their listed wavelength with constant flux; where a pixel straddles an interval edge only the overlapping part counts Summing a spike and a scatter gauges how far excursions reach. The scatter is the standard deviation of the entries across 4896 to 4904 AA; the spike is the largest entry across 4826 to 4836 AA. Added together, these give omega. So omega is 16.2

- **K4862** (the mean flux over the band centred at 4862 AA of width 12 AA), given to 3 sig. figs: 11.9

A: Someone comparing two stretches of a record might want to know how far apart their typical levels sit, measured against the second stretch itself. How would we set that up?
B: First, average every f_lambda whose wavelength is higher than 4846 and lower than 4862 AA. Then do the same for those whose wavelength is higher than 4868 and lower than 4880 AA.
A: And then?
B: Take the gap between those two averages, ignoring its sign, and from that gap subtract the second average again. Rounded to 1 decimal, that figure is -13.3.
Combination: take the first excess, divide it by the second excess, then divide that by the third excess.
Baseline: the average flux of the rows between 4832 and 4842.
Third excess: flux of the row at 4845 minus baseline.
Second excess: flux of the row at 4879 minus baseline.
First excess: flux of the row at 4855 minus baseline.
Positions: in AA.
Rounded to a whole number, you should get -18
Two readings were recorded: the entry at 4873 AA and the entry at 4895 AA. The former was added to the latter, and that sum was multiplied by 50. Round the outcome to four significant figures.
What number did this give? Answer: 1475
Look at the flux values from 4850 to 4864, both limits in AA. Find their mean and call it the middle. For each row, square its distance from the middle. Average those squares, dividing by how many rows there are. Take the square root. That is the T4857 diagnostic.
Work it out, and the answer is 2.1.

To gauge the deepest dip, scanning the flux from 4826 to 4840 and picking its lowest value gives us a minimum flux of 14.79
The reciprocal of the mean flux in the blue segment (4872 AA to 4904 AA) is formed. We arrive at 0.067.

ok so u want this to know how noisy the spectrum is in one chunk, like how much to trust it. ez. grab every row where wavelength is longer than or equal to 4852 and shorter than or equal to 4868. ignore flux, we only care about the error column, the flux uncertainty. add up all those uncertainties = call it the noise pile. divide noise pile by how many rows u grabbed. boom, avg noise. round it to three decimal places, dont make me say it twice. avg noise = 0.409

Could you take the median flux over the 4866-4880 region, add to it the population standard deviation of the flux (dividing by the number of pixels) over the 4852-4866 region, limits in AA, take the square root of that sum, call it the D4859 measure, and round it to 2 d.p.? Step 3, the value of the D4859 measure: 4.03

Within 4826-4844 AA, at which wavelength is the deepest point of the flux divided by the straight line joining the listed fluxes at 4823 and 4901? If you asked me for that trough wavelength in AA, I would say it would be 4833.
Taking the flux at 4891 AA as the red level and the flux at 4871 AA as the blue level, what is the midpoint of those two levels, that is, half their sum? 13.7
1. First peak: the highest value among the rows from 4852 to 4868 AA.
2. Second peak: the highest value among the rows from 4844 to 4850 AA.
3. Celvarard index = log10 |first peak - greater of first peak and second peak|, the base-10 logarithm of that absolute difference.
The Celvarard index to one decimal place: 0.2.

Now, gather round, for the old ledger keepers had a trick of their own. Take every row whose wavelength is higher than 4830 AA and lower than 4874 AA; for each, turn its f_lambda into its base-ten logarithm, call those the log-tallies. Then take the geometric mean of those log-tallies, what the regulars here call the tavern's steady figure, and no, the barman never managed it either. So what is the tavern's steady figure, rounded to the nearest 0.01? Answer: 1.14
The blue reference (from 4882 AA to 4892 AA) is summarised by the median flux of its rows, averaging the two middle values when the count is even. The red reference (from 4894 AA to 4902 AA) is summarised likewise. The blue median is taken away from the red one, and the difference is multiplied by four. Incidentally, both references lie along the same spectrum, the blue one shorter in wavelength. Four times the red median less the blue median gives 0.0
